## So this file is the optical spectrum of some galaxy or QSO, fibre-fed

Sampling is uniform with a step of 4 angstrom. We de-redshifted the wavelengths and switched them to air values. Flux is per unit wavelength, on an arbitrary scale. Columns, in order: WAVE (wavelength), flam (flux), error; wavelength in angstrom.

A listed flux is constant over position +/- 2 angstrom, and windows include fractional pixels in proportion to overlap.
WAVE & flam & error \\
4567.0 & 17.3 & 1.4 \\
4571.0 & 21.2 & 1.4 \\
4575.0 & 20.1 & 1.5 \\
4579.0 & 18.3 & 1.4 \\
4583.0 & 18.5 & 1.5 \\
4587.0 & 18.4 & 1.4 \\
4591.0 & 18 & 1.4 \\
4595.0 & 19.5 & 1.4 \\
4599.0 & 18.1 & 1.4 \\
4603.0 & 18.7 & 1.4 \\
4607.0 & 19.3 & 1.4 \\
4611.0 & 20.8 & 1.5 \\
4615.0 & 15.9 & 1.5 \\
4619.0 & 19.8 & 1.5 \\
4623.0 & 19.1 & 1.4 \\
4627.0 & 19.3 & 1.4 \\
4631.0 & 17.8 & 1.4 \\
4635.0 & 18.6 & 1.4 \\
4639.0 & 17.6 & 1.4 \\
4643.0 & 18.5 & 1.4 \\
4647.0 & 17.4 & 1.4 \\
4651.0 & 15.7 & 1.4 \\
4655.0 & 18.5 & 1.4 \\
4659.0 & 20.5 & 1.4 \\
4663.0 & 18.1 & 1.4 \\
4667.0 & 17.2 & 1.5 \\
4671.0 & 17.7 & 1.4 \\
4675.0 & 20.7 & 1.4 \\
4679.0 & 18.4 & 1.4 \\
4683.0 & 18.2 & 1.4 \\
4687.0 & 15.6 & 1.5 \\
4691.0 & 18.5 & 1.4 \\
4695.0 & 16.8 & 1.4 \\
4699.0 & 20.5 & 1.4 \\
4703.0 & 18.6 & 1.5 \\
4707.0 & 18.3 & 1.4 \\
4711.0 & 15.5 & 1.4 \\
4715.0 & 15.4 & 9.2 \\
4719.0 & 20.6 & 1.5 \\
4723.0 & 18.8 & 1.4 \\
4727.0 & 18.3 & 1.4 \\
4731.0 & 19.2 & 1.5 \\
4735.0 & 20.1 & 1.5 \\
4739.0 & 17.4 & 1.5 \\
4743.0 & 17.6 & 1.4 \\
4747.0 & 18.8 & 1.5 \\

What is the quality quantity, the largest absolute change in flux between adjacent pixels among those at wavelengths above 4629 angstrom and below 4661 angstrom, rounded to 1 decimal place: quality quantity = 2.8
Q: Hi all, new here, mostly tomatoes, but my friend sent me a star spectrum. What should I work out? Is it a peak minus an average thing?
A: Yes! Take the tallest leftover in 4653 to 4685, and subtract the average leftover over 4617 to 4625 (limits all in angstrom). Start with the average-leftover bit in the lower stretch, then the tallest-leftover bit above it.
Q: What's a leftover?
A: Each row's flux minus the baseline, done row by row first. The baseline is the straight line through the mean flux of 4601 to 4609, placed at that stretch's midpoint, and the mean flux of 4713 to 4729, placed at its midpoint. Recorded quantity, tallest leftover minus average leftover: 1.6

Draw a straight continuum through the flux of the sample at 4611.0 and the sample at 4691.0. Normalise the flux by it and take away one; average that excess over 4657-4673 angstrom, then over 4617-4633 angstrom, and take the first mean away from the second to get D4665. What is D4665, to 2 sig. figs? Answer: -0.023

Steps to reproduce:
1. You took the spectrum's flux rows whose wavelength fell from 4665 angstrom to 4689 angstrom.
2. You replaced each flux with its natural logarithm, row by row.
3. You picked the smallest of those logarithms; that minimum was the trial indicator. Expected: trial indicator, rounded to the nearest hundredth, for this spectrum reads 2.75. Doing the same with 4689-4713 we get 2.74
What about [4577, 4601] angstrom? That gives 2.89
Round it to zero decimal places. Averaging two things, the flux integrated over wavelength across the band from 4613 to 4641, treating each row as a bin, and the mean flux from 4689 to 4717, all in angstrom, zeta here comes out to 265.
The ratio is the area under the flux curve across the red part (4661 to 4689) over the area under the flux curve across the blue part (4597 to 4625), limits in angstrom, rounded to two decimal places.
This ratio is 0.96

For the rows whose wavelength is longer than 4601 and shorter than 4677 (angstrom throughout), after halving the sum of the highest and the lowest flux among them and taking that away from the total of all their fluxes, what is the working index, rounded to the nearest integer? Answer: 333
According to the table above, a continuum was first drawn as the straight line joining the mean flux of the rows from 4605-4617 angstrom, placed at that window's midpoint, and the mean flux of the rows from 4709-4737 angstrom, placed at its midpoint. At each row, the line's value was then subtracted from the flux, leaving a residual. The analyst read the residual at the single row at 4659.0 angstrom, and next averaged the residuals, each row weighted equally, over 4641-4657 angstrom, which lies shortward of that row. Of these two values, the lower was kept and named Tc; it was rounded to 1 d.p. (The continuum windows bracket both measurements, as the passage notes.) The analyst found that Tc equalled -1.0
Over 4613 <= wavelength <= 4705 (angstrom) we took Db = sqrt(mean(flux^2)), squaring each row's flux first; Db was 18.3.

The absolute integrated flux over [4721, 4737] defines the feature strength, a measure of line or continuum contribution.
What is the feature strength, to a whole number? 306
